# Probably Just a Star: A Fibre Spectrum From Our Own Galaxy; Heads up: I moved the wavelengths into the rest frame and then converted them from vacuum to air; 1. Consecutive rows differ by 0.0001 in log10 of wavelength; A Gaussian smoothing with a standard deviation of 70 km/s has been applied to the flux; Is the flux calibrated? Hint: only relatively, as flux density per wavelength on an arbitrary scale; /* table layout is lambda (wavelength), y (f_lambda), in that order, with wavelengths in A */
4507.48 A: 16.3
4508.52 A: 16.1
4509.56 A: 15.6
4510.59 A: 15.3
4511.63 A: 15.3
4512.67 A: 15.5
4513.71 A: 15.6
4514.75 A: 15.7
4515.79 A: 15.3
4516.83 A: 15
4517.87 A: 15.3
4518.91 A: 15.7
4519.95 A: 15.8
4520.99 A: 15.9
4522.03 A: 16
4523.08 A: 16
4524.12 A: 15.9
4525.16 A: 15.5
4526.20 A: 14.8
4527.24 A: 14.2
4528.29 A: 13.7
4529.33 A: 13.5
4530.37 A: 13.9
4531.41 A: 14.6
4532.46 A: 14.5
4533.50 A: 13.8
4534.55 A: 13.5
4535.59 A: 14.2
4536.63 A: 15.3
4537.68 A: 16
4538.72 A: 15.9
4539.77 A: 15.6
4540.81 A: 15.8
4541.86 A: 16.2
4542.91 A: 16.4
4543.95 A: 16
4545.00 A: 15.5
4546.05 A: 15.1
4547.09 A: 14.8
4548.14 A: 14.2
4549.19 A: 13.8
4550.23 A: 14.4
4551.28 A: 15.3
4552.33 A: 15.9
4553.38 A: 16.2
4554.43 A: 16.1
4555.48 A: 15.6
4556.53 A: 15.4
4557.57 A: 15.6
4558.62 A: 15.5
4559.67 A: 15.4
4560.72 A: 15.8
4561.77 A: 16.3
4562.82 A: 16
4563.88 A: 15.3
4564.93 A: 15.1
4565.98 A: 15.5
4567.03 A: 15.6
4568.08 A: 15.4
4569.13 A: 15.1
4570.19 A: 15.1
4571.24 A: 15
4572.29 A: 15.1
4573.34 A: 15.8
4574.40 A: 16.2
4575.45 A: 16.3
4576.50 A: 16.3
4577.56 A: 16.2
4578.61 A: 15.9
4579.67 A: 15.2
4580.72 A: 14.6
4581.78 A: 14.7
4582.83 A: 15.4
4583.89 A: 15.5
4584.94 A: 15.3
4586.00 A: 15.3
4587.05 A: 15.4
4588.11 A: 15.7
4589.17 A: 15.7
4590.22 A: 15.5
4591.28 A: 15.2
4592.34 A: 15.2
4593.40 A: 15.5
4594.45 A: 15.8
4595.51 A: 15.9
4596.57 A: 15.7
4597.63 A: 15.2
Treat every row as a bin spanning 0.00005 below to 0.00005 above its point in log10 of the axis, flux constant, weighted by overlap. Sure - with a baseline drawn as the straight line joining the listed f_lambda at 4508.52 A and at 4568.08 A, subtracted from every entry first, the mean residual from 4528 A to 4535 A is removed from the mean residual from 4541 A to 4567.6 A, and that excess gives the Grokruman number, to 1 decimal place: 1.8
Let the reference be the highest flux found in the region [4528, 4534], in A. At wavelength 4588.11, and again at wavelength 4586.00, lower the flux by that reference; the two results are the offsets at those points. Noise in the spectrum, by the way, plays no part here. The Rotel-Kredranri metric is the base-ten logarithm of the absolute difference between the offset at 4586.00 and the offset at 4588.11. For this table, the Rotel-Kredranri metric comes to -0.40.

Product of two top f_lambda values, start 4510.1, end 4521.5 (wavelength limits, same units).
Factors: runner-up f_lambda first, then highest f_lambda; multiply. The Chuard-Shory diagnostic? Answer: 251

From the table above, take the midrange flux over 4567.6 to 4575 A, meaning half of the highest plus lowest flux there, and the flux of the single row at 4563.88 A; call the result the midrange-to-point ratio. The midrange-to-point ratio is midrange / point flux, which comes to 1.02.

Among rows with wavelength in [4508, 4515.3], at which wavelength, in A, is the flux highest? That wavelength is 4508.52 A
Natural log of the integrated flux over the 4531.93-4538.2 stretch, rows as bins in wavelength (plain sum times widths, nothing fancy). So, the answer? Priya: 4.513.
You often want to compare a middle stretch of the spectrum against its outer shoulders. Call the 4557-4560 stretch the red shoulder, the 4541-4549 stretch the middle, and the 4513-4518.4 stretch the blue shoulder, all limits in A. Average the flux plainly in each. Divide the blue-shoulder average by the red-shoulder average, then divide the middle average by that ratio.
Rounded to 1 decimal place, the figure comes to 15.6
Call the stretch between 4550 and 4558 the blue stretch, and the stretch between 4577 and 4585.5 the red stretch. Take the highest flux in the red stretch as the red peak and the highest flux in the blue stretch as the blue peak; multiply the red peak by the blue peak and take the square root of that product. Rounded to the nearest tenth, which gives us 16.2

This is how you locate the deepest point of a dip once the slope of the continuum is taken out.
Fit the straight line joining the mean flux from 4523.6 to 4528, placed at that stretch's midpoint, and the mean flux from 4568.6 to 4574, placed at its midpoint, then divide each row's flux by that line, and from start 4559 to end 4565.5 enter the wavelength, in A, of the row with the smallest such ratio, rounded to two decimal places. 4564.93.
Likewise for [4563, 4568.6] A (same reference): 4564.93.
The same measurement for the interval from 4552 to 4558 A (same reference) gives 4556.53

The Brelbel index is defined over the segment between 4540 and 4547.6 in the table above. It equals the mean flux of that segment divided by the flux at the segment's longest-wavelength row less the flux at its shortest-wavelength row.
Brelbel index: -16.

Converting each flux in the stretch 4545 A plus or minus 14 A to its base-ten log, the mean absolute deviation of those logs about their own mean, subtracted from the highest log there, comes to 1.19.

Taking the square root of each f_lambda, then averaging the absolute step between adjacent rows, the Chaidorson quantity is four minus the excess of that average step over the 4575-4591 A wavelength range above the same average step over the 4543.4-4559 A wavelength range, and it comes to 4.021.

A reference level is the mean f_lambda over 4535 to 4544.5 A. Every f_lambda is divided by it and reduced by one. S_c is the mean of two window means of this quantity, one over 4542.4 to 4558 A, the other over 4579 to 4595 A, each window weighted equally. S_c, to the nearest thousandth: -0.023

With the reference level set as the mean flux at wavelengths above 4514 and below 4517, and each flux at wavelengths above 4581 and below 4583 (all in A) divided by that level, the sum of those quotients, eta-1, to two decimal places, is 1.96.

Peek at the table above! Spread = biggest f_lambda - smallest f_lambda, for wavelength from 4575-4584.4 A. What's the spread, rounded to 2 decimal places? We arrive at 1.70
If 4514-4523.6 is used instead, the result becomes 1.00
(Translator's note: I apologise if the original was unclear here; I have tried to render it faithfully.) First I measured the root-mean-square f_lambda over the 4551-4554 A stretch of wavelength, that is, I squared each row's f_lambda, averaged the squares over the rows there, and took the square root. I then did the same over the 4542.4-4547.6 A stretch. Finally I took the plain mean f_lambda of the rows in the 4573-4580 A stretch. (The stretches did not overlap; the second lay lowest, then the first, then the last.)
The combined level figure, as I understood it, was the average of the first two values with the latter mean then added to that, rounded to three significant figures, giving 31.7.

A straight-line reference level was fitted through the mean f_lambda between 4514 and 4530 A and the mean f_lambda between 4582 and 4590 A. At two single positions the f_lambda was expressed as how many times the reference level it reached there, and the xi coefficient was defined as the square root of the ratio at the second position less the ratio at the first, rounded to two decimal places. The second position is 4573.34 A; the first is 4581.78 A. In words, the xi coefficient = 0.27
